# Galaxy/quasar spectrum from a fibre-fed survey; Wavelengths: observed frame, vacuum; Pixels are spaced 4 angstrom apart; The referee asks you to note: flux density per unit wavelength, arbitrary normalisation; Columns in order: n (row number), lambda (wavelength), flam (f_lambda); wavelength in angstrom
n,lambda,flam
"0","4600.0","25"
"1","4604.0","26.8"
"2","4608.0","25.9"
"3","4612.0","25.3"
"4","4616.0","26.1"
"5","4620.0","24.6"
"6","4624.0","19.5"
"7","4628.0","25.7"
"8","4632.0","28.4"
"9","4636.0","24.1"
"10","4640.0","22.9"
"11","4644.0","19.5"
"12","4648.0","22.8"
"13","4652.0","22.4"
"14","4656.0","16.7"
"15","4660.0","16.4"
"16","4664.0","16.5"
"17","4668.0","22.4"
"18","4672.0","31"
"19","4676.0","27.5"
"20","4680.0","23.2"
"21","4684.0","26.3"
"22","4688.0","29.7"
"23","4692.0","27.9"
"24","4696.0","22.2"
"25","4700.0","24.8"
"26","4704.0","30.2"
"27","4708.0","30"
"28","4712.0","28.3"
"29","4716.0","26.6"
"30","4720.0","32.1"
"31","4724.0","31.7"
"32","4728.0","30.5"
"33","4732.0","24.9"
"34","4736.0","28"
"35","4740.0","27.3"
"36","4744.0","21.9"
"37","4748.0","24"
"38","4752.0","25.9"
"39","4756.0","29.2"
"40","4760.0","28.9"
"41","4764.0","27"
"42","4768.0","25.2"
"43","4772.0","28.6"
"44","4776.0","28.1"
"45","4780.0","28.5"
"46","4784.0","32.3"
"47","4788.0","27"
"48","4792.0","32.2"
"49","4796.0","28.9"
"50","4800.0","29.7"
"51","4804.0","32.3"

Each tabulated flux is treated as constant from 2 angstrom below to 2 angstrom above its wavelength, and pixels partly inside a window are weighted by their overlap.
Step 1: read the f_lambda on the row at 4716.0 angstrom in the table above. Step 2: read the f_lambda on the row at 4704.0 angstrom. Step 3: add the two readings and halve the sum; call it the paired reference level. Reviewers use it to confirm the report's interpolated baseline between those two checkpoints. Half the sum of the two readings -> 28.4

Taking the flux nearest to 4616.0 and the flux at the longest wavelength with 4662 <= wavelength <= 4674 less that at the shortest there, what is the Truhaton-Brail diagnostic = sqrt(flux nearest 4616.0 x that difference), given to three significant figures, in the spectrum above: 19.5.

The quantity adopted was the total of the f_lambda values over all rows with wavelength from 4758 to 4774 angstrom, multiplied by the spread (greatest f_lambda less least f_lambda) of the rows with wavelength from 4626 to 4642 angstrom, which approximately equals 603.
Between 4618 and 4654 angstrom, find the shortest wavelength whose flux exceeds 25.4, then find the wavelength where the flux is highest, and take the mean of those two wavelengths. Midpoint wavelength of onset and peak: 4630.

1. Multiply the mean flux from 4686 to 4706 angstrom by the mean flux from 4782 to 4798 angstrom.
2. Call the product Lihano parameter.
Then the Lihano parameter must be 811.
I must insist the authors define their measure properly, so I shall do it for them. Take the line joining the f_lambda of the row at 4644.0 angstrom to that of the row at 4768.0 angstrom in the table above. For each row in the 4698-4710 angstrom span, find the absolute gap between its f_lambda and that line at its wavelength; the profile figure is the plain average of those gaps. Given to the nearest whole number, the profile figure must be 6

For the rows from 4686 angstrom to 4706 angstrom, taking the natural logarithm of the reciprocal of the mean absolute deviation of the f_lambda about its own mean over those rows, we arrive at -1.0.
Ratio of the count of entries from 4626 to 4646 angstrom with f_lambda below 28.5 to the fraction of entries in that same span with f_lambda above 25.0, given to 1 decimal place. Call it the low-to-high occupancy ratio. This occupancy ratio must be 12.5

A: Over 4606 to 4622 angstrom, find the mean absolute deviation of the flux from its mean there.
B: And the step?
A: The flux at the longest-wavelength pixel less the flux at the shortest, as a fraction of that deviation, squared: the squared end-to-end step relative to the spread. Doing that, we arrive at 6.1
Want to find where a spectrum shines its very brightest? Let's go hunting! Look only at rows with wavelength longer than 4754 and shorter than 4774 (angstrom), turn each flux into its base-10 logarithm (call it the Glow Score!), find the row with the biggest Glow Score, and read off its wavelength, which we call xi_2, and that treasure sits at 4756.0 angstrom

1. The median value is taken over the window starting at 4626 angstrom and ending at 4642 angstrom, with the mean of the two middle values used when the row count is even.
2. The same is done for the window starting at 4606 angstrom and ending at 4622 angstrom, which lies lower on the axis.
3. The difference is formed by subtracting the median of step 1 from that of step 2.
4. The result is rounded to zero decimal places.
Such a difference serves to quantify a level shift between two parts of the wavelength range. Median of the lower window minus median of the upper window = 1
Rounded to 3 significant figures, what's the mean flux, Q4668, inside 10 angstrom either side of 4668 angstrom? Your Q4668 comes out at 22.8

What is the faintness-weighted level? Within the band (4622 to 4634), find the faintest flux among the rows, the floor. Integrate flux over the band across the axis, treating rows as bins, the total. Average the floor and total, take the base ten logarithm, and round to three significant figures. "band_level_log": 2.20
